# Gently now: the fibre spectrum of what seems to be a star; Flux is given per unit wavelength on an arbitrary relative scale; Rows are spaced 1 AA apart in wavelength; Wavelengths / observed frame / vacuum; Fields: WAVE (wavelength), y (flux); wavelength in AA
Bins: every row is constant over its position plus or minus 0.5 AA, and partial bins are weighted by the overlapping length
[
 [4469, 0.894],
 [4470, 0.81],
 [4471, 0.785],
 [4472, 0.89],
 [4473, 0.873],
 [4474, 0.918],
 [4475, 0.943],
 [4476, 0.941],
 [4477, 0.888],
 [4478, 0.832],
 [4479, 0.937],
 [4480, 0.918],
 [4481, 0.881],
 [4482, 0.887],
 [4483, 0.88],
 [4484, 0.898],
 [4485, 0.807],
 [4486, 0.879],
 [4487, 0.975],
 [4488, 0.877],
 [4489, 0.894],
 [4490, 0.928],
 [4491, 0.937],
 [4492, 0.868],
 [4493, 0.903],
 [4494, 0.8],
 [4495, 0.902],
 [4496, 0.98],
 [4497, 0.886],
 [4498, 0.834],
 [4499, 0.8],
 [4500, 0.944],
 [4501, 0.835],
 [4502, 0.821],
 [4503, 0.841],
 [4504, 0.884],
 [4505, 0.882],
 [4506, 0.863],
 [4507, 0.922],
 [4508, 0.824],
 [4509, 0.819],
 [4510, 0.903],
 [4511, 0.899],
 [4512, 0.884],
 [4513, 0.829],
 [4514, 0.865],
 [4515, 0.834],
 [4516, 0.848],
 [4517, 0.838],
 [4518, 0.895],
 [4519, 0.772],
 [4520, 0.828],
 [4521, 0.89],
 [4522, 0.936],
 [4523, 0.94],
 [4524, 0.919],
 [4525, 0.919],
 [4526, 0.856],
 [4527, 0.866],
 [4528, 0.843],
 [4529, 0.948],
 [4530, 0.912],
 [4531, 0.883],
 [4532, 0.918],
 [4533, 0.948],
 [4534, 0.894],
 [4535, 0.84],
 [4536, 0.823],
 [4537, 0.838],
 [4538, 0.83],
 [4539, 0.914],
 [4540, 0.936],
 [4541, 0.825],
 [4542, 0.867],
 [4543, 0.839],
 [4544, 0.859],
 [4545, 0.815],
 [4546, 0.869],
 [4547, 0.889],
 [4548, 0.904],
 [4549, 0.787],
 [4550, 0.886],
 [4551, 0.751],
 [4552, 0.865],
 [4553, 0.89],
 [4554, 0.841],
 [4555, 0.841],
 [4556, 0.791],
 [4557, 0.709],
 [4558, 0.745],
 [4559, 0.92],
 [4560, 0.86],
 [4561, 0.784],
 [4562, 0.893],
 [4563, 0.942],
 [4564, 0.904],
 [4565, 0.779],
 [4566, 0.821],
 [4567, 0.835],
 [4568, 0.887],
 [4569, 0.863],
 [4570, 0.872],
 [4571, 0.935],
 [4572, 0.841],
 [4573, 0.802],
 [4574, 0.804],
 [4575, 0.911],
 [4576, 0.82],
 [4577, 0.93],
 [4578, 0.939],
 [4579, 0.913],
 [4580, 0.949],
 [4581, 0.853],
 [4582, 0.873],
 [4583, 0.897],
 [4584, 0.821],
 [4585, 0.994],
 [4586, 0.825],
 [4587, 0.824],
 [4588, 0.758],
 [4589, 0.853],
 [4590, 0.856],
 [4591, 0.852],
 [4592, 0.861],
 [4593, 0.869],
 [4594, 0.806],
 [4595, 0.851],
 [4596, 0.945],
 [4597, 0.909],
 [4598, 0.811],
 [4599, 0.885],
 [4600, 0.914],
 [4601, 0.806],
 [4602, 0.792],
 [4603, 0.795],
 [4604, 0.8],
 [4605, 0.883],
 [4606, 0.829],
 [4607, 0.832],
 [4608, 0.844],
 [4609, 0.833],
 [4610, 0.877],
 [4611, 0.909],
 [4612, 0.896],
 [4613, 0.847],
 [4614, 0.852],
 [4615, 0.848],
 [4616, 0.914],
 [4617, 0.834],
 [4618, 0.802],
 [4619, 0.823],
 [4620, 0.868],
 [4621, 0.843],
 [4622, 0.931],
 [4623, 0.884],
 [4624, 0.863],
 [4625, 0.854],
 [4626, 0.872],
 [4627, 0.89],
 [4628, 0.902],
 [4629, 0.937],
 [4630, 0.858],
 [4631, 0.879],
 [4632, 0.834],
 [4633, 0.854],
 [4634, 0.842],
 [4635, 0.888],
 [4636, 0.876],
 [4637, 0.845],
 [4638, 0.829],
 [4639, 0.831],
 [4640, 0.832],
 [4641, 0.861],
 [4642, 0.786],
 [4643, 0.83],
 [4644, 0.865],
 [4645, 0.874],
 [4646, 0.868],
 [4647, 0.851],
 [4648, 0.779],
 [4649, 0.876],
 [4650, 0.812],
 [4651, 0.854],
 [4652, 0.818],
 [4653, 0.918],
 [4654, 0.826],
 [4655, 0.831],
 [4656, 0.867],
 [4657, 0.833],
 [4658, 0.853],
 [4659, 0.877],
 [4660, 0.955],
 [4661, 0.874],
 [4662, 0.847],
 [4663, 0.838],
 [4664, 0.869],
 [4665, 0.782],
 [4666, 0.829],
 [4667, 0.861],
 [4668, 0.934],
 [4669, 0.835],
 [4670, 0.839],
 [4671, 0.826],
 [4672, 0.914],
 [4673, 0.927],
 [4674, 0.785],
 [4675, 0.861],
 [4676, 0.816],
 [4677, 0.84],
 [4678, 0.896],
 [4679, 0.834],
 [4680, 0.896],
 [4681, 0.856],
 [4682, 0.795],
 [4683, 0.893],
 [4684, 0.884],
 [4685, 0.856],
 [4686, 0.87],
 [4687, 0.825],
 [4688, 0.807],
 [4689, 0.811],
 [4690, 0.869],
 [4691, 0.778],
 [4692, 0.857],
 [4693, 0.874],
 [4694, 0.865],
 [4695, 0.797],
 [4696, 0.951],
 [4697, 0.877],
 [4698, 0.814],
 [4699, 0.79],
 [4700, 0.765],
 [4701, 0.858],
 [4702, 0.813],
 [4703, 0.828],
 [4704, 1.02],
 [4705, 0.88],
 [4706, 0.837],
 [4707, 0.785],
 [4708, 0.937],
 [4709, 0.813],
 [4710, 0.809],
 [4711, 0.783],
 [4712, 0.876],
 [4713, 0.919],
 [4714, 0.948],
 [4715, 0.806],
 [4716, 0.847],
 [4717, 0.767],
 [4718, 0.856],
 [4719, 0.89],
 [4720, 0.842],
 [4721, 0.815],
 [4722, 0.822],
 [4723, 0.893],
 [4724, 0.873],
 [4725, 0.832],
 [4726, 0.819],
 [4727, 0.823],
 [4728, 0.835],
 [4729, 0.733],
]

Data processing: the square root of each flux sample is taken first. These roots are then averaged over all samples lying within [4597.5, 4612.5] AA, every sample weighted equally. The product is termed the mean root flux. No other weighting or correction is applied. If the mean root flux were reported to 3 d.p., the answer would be 0.920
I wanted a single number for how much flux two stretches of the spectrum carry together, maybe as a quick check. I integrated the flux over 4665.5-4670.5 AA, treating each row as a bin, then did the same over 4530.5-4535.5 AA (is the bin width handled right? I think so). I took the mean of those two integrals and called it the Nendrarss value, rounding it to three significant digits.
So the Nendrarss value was 4.39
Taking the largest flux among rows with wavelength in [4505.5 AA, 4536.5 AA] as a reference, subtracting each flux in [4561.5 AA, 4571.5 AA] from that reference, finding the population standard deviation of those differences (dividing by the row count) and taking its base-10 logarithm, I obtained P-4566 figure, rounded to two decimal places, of -1.32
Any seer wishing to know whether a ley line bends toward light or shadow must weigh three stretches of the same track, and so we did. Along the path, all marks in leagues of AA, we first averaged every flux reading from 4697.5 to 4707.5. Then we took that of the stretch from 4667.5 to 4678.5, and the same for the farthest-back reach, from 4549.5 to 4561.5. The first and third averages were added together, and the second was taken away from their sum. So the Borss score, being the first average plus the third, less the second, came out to 0.80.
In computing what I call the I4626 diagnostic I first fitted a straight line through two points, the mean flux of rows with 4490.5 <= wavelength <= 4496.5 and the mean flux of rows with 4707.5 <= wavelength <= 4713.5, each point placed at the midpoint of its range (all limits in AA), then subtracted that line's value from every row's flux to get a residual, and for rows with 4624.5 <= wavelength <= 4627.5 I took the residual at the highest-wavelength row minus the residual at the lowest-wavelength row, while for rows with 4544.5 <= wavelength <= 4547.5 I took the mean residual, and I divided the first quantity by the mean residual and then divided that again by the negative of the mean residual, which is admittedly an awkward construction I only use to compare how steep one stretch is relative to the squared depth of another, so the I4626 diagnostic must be -39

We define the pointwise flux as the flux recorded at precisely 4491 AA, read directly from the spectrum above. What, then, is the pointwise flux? 0.937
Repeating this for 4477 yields 0.888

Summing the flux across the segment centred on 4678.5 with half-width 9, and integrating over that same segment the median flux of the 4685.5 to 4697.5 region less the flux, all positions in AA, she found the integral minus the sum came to -15.3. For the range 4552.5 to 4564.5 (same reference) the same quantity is -9.9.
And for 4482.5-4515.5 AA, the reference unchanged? -29.4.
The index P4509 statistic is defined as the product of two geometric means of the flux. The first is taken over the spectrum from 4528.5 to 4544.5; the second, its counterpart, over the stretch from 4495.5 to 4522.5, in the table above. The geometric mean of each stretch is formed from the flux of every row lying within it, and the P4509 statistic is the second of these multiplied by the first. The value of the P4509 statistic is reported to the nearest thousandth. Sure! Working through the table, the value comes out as 0.759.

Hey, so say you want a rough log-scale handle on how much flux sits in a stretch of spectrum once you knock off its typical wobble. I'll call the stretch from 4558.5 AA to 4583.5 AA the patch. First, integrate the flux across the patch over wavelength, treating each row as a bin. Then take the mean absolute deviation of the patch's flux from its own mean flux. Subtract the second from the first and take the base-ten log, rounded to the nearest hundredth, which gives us 1.34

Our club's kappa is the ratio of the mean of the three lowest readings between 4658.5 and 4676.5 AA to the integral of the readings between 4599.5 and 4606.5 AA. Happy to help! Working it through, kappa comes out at 0.14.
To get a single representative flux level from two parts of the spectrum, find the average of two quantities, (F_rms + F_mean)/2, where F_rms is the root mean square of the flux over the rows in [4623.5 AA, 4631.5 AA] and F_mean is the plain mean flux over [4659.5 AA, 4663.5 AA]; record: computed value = 0.880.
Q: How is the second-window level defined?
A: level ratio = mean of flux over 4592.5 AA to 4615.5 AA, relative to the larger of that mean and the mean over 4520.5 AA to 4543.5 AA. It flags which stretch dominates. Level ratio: 0.96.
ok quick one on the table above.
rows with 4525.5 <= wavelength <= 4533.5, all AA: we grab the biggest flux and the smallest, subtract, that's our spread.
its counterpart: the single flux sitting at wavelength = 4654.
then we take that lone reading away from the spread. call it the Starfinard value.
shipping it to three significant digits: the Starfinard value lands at -0.721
